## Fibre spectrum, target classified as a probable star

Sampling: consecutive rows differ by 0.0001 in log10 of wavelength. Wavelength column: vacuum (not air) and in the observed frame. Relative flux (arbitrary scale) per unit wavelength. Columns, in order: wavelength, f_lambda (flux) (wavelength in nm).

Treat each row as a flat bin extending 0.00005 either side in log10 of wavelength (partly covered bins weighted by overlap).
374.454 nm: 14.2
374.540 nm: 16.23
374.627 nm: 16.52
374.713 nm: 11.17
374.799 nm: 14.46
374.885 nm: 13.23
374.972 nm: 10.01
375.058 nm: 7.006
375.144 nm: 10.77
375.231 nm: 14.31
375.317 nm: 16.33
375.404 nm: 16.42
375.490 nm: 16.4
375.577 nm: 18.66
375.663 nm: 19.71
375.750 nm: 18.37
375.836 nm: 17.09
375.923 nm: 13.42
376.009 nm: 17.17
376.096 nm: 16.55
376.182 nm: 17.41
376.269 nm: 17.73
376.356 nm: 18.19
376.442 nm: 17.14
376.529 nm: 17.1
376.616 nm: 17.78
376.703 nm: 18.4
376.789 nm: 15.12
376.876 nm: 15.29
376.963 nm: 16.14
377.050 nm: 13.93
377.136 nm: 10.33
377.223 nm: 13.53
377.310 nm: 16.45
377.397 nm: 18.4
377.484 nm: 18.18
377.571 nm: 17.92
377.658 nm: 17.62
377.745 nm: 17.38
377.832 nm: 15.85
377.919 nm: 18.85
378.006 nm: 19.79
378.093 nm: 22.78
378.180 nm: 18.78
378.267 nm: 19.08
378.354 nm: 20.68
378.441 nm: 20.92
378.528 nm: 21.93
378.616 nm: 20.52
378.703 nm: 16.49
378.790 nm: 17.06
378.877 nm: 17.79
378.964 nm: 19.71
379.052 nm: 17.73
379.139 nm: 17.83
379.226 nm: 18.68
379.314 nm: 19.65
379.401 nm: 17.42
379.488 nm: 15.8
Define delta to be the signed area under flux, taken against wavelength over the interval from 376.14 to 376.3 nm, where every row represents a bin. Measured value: 2.8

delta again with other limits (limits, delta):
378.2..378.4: 4.0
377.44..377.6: 2.9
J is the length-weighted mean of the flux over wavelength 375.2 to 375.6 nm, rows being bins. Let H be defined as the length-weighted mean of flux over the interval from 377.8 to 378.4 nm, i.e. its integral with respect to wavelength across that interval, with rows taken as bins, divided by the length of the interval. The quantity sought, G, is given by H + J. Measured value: 36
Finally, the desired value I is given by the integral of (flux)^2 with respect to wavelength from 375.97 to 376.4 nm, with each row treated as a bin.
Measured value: 131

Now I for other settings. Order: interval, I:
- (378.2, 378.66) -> 194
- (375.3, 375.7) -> 124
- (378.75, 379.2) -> 147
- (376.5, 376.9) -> 114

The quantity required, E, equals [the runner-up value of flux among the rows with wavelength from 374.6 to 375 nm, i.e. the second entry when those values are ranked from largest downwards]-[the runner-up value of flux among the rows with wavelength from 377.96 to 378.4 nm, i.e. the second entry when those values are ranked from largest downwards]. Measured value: -6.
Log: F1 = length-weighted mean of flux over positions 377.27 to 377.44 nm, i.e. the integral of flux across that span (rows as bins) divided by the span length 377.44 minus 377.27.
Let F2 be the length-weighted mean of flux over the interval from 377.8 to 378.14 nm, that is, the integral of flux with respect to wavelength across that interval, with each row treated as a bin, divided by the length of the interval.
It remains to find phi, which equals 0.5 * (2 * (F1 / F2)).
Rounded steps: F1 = 17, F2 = 19.4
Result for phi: 0.90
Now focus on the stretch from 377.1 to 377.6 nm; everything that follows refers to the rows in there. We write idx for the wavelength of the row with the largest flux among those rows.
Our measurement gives 377.397 nm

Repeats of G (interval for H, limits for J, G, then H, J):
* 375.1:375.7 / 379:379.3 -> 34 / 16.0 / 18.2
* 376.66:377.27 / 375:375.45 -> 28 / 14.7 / 12.9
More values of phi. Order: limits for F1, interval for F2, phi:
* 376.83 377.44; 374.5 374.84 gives 1.02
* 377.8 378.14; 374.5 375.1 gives 1.54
